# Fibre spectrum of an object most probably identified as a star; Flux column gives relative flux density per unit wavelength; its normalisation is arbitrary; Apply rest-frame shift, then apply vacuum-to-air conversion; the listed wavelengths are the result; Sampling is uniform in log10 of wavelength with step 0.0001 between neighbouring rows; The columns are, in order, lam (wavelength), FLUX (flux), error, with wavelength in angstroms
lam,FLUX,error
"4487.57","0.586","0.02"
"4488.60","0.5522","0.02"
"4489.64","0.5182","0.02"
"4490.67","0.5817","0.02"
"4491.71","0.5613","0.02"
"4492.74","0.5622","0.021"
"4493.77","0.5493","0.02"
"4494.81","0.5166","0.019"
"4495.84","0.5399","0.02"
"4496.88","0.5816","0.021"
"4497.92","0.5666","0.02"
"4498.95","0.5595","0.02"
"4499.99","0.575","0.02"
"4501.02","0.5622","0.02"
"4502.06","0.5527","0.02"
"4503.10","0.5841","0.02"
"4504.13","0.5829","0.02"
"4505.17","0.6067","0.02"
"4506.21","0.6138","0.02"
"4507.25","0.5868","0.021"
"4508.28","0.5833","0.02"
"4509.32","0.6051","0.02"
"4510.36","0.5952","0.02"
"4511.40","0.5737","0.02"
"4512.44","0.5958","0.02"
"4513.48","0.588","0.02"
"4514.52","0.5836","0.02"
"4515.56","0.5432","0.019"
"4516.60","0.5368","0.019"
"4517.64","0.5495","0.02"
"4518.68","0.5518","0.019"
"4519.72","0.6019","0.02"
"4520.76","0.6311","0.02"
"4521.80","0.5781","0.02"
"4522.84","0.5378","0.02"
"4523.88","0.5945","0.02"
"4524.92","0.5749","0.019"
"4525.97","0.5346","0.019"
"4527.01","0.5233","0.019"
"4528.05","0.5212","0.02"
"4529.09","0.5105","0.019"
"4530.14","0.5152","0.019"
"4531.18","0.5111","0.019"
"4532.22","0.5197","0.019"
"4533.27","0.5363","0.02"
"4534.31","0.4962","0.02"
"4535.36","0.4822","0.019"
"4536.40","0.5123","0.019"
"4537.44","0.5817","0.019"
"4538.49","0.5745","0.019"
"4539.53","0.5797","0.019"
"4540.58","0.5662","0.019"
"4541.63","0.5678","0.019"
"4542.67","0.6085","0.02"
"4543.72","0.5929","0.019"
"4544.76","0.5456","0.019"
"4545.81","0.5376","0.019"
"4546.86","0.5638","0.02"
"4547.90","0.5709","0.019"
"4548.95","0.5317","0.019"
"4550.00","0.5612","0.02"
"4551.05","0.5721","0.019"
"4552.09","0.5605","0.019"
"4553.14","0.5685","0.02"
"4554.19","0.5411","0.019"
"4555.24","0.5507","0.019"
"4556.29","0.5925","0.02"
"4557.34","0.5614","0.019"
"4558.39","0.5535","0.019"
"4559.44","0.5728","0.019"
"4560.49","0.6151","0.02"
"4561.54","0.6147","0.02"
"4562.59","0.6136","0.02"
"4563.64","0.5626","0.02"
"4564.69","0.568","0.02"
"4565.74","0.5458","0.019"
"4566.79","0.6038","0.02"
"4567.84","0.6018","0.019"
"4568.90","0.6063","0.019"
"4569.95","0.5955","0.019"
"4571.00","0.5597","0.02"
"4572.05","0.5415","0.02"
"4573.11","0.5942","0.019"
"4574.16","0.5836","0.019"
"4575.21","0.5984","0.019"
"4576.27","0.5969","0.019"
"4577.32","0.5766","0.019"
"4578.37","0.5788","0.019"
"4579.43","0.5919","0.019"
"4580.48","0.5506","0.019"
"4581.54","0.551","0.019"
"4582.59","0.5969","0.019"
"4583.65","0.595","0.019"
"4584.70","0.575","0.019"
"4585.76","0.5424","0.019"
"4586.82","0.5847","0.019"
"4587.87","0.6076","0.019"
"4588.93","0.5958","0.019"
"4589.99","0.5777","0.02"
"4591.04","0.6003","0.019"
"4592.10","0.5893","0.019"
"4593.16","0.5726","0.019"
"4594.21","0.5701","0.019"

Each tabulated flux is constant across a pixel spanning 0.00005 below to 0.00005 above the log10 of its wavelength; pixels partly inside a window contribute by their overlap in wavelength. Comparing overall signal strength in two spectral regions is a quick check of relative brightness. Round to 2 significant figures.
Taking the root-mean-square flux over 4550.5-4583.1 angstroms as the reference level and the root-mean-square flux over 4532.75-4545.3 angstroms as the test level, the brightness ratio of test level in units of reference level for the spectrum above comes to 0.96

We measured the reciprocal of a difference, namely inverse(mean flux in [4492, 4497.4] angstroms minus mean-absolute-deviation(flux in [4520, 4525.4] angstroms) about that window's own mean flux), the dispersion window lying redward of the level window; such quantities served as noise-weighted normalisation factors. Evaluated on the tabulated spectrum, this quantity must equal 1.90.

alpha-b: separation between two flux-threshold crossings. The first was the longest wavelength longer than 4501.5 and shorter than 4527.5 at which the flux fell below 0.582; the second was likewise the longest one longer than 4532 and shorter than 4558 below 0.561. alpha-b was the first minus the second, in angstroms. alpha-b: -28.2 angstroms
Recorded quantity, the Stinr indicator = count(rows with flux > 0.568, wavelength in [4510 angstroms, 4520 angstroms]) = 6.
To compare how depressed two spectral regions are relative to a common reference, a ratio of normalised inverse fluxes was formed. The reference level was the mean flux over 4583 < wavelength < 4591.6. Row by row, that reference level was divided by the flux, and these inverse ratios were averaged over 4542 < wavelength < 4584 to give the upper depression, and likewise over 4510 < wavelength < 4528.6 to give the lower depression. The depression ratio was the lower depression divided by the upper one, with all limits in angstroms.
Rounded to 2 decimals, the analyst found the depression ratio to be 1.02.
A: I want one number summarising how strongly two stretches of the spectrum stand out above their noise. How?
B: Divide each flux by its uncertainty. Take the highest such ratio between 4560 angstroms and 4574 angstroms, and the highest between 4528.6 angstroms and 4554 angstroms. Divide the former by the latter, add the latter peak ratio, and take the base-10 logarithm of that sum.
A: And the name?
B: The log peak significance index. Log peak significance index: 1.51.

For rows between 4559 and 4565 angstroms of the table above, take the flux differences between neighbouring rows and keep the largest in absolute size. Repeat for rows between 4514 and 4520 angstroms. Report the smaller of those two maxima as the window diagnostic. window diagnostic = 0.050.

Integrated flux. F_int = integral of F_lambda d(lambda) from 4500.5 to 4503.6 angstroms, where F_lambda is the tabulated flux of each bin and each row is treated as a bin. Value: 1.76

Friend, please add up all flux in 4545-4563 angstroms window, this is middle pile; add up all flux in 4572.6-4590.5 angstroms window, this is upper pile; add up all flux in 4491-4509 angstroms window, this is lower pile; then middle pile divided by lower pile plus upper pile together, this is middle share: 0.494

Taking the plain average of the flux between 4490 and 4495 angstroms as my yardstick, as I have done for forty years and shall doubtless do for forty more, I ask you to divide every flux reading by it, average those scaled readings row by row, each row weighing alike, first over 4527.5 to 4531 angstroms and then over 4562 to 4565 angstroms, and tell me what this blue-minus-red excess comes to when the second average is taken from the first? -0.12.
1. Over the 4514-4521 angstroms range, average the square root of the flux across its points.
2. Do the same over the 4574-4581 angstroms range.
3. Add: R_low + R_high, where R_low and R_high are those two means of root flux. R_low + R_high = 1.52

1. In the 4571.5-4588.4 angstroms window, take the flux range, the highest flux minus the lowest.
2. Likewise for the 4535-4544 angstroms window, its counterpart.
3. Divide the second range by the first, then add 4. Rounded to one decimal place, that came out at 5.9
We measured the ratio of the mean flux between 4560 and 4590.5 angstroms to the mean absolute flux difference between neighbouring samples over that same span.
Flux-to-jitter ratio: 29.1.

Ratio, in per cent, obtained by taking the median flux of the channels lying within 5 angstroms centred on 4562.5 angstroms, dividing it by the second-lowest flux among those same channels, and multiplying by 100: 108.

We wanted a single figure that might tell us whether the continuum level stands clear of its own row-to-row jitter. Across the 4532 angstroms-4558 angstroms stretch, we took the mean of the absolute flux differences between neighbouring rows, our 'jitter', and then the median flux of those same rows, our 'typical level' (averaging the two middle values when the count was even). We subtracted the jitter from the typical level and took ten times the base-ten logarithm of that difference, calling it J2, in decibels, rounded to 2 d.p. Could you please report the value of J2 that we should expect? -2.69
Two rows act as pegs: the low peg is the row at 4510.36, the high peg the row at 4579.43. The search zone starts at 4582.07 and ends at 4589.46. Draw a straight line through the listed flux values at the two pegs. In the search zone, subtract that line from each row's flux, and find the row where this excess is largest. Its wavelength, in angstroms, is 4587.87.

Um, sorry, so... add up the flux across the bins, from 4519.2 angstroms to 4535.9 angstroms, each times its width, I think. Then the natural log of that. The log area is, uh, 2.20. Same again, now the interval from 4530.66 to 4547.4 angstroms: 2.22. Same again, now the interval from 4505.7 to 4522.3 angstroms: 2.27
